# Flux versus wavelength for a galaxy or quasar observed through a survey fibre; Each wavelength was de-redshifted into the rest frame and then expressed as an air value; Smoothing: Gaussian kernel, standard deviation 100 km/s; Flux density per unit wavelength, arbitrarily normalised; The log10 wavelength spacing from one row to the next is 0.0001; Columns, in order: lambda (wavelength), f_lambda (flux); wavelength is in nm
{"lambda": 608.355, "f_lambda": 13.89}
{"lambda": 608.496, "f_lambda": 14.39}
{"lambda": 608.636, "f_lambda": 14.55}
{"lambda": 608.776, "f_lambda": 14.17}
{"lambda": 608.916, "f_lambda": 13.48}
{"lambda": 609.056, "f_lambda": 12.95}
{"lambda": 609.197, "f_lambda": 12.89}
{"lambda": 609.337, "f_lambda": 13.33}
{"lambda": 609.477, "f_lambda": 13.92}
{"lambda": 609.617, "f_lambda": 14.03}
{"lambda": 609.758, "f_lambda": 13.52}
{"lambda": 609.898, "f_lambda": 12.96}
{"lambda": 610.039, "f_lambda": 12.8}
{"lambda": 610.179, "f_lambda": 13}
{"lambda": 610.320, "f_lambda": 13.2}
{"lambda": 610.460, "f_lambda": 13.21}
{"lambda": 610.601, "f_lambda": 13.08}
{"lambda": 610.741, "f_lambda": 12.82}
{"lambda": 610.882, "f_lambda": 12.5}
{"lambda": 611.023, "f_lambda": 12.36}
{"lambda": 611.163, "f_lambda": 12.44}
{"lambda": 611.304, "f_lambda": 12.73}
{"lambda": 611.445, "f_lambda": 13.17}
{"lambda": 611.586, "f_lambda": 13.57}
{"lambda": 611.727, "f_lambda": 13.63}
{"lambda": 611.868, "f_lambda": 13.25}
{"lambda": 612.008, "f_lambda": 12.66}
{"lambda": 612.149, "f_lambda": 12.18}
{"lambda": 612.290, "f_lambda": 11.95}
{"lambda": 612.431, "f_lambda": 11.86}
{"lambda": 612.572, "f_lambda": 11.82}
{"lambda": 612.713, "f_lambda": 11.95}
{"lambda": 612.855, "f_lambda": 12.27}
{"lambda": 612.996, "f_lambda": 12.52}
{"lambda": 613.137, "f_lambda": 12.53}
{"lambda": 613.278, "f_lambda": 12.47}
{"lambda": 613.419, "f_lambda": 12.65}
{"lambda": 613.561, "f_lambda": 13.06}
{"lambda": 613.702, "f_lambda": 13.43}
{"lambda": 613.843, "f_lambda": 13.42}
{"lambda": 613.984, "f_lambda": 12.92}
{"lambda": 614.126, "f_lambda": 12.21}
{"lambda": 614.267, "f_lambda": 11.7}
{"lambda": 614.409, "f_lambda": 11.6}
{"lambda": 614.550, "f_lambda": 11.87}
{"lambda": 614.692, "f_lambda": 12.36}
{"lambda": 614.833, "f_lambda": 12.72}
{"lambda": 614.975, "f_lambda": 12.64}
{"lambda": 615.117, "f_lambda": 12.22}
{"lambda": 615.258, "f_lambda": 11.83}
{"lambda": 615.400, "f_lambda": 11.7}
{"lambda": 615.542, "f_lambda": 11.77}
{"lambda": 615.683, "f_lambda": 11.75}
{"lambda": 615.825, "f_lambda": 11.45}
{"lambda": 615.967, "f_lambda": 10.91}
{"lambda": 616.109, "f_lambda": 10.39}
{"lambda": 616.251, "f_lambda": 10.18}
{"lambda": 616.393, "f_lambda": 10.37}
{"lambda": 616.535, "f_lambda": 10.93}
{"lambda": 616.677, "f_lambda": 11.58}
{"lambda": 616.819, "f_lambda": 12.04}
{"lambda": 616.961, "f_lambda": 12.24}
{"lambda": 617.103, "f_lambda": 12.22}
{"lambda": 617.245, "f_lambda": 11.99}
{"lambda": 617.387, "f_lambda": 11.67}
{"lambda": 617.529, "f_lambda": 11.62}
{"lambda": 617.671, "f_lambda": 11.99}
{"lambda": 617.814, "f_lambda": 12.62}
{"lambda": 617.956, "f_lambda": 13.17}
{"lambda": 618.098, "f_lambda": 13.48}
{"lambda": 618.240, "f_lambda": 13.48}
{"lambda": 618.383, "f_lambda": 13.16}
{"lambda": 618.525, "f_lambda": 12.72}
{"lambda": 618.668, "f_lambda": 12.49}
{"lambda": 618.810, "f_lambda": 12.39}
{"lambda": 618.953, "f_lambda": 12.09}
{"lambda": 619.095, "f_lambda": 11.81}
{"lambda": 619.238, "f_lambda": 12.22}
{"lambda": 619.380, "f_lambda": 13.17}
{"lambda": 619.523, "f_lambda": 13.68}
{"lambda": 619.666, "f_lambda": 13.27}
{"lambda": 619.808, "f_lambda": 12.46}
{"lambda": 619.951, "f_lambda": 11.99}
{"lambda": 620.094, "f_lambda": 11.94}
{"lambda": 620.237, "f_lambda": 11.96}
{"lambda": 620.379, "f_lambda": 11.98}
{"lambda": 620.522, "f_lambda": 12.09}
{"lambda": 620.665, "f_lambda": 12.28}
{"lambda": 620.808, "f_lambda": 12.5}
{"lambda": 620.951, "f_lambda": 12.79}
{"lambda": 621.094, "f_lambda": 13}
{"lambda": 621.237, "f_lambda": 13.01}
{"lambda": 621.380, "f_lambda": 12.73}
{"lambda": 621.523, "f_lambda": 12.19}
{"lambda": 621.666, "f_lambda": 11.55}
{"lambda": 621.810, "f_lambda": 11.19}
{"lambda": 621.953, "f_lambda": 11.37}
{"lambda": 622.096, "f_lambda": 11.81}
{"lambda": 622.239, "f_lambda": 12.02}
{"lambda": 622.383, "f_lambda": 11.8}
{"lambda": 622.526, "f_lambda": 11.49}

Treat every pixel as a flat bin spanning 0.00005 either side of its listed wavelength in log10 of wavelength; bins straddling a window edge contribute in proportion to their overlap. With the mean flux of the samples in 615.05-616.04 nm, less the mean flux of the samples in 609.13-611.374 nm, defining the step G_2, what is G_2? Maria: -1.4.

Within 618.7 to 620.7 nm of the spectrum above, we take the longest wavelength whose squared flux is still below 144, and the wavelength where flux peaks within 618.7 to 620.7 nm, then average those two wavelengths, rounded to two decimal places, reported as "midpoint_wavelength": 619.95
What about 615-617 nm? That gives 616.82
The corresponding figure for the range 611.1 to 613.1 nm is 612.22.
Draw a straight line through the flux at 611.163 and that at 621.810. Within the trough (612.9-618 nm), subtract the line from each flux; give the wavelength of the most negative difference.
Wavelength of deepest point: 616.251 nm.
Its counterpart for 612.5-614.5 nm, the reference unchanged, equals 614.409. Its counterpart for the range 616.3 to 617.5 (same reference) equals 616.393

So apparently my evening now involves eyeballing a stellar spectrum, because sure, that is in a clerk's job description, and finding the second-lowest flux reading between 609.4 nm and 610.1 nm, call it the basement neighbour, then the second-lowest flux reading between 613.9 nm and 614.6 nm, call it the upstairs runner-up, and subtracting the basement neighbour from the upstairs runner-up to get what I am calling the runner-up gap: -1.3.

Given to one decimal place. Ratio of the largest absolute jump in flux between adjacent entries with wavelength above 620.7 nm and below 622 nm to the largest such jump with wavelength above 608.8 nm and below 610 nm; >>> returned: 1.1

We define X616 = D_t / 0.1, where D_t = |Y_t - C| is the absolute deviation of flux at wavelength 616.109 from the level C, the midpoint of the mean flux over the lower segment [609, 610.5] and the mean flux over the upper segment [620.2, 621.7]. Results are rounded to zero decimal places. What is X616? 24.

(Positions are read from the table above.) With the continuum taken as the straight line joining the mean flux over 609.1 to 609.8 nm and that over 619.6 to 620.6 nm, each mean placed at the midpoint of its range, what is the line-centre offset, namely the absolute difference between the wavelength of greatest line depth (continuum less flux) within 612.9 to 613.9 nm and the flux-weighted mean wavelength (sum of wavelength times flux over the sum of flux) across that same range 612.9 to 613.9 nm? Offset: 0.15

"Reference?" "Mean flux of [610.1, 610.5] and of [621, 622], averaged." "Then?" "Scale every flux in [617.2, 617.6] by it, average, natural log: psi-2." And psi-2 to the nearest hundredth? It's -0.07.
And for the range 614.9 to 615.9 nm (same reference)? -0.06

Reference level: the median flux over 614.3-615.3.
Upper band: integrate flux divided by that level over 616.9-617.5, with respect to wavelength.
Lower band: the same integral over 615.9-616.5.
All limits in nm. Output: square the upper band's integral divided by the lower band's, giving 1.3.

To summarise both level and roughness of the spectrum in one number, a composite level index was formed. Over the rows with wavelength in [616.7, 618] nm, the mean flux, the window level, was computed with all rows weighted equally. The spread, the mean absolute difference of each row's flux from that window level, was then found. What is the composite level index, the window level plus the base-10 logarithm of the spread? 11.7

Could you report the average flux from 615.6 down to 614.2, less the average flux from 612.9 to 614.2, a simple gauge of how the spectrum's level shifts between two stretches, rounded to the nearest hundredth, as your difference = -0.76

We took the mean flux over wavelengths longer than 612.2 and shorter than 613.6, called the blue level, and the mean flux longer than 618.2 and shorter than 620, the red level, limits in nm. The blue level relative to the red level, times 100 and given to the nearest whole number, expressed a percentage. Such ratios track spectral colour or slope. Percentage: 97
